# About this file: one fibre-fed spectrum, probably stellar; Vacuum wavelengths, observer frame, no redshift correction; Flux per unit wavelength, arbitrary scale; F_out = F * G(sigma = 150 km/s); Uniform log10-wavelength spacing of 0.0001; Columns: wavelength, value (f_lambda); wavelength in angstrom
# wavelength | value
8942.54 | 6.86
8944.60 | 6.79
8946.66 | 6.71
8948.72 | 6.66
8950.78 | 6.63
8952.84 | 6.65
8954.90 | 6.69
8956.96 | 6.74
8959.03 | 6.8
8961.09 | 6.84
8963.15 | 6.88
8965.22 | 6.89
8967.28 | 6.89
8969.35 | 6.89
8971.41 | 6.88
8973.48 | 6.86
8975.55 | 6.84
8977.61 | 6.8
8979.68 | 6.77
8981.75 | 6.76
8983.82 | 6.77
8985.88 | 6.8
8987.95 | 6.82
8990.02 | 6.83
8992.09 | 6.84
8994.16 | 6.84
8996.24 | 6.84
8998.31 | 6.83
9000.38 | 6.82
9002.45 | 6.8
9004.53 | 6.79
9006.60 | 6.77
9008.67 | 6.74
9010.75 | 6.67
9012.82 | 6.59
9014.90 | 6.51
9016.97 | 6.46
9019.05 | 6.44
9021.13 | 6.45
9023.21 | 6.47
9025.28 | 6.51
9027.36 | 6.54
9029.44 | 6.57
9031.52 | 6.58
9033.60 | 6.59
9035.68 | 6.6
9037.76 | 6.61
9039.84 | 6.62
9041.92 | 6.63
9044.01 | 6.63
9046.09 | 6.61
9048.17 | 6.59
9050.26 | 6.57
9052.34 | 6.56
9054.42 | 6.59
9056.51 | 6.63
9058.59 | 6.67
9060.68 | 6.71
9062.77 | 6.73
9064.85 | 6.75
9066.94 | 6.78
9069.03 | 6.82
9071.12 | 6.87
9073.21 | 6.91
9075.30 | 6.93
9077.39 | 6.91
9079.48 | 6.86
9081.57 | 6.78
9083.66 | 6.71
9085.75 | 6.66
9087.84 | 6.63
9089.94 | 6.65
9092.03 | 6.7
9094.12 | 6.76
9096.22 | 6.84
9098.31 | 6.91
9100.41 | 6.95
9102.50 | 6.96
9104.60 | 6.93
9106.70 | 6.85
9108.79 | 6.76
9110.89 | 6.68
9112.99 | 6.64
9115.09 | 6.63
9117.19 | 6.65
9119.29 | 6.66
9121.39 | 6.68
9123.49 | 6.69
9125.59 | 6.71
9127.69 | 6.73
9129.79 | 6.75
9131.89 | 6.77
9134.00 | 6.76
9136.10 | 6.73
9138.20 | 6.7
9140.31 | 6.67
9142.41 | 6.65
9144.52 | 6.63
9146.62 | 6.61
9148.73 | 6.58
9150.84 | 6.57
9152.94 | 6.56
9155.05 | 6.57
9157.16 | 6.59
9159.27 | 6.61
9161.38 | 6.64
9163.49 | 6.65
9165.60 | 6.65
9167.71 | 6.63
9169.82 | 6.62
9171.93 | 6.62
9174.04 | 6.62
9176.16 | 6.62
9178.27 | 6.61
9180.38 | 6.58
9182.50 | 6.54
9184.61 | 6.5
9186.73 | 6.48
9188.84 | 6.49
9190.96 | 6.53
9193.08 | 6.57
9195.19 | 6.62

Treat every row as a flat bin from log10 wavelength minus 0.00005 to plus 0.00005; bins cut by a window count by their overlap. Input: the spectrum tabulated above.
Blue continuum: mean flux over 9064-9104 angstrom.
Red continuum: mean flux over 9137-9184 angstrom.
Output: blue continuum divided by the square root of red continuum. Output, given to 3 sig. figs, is 2.65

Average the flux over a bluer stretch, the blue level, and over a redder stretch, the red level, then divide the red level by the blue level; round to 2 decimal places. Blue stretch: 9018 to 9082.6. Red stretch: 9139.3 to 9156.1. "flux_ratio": 0.99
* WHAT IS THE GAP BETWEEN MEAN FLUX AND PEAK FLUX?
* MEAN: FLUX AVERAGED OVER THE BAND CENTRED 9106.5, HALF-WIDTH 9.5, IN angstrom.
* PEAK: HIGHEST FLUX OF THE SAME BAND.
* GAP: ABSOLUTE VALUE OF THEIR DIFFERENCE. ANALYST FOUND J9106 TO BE 0.15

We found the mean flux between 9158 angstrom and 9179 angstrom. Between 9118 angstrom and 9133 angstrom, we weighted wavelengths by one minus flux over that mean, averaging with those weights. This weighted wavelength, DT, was 9127.4 angstrom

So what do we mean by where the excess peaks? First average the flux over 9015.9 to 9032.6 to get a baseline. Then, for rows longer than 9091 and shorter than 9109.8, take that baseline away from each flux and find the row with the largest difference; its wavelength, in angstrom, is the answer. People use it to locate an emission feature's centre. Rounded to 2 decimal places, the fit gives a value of 9102.50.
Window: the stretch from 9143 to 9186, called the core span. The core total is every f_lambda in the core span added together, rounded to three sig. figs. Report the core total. 132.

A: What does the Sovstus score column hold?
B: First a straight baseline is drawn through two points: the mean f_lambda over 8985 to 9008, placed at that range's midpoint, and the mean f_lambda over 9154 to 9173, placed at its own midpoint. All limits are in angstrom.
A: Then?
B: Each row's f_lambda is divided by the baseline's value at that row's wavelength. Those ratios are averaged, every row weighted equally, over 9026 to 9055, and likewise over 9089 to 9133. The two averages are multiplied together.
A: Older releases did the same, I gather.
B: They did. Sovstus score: 0.99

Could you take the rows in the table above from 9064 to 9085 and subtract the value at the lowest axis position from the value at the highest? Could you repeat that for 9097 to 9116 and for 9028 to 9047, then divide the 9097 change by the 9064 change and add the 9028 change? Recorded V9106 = 7.0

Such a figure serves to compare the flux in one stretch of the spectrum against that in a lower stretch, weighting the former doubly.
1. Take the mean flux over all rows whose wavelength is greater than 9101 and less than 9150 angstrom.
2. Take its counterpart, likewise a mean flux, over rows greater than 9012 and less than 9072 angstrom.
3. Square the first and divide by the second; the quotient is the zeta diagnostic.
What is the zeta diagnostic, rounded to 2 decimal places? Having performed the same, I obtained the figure 6.82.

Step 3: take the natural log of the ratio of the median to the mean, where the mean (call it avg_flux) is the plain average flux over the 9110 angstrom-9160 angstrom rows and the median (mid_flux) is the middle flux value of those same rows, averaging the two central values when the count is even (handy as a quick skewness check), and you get -0.001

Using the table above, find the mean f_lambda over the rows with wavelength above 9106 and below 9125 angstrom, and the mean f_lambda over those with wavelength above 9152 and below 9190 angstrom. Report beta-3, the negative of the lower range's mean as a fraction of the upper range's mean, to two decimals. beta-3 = -1.02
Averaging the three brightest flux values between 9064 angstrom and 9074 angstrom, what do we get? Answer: 6.87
